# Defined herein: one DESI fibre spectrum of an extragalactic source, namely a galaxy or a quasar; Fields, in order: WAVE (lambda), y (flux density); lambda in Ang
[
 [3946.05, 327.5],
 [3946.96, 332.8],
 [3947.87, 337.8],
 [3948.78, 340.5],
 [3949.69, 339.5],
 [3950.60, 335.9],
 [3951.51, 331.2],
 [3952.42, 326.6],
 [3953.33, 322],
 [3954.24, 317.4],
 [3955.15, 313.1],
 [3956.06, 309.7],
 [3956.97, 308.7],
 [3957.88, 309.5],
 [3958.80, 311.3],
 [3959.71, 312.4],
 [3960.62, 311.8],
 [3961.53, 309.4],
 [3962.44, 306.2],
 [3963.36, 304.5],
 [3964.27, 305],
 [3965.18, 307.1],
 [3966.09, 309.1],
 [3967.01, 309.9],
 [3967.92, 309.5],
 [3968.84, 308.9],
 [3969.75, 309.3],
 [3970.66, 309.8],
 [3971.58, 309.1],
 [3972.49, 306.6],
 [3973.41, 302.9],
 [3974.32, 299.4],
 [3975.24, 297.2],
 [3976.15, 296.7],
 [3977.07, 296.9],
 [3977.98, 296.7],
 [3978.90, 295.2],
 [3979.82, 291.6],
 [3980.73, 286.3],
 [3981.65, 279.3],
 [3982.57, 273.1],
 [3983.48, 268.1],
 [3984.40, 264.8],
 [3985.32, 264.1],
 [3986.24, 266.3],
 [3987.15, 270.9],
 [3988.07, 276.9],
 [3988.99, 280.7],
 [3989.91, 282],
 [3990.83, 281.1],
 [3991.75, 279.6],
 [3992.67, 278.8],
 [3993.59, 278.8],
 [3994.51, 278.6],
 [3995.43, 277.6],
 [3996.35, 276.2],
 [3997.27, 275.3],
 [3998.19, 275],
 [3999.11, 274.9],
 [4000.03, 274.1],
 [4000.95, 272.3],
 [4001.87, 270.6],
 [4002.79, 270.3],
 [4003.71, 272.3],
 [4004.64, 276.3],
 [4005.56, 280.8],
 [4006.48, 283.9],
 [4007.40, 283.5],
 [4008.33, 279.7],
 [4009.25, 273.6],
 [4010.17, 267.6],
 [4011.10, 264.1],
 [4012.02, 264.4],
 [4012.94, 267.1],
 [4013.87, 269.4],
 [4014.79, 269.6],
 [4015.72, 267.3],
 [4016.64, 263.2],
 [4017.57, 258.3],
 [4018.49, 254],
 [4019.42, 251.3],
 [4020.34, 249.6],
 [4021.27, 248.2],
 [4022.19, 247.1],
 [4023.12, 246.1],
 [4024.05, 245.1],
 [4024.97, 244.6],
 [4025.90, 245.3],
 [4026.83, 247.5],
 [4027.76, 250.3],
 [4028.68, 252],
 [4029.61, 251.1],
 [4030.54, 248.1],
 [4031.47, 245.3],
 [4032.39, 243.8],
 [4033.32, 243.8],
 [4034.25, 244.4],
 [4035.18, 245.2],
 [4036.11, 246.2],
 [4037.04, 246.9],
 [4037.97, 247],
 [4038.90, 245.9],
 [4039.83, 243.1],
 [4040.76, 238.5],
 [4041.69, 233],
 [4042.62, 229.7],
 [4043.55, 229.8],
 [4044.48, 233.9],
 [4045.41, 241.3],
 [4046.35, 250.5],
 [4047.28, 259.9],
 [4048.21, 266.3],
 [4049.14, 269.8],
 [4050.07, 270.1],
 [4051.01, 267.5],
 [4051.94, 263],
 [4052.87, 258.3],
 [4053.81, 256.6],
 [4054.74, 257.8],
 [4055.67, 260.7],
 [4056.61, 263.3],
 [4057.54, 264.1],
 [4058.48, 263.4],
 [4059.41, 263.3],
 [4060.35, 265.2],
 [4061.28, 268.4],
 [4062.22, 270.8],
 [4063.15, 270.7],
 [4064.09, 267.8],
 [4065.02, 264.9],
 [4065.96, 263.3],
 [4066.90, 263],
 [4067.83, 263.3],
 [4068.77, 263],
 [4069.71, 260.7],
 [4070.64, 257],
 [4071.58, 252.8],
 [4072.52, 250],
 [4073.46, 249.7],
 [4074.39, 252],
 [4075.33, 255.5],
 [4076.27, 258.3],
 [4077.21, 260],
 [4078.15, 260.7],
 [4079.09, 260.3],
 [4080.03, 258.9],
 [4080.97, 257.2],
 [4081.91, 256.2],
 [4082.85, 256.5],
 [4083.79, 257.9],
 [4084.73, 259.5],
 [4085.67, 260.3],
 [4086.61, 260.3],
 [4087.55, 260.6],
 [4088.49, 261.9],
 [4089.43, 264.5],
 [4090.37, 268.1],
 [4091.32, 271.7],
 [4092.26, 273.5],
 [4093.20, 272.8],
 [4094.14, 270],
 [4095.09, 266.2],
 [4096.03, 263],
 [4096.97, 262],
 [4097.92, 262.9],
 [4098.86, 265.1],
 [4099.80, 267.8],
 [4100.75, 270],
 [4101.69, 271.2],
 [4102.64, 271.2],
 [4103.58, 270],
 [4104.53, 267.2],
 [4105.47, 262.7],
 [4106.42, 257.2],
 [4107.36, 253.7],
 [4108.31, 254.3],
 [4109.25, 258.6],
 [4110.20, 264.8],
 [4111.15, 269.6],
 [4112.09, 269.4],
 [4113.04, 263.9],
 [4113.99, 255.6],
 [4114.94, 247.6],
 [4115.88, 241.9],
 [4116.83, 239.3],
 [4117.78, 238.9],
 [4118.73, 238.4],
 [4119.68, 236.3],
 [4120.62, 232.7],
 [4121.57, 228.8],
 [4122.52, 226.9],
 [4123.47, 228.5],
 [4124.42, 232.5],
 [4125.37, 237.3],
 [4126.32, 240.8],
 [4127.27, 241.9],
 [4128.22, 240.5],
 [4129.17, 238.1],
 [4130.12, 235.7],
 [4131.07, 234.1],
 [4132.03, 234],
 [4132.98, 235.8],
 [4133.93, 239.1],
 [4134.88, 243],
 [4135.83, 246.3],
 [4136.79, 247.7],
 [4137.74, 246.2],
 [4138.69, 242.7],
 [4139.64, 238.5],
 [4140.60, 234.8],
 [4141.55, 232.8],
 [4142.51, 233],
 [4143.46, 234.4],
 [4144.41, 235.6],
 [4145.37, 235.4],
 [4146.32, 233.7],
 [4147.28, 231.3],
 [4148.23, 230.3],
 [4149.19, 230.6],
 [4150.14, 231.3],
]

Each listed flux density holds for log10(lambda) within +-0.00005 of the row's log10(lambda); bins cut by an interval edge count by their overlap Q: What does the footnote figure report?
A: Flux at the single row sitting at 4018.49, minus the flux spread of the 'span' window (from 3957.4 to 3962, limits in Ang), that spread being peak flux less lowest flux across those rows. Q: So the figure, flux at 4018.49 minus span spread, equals 251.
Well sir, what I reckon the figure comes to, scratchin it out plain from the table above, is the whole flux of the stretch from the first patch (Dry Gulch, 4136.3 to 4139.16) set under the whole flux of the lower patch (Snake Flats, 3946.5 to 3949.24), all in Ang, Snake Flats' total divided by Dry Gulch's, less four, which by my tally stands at -2.69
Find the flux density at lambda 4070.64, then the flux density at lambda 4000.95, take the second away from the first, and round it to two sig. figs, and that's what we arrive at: -15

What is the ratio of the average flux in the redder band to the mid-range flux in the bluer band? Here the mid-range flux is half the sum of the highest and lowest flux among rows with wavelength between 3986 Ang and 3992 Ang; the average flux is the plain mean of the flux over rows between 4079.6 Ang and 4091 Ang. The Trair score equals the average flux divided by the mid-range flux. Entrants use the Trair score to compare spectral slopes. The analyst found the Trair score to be 0.95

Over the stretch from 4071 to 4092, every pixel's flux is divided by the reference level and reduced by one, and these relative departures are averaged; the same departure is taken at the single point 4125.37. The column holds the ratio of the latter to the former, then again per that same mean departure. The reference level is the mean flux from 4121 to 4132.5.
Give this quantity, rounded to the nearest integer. 1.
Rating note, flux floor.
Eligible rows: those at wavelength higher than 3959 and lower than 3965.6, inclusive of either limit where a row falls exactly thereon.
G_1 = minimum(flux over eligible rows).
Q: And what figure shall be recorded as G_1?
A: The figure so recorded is 304.5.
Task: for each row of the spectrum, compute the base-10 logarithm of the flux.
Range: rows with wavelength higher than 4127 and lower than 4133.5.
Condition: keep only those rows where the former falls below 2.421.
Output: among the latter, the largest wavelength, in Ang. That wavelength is 4132.98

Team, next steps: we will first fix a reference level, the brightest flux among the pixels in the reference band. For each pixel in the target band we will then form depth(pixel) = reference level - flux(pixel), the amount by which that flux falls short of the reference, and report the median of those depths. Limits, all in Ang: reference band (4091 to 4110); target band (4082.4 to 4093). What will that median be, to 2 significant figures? 13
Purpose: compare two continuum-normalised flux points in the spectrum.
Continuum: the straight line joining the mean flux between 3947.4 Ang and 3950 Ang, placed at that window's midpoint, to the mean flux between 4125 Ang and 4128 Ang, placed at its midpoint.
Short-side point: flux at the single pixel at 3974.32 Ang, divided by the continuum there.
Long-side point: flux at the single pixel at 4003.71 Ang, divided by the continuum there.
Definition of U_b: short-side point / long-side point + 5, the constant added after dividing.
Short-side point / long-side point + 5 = 6.04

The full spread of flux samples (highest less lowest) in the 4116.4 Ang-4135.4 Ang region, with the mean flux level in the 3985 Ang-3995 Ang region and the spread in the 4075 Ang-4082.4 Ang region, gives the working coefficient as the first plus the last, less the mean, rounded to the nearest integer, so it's -255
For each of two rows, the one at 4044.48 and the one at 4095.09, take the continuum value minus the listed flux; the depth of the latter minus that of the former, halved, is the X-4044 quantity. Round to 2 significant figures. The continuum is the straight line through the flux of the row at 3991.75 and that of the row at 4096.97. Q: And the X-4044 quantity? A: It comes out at -20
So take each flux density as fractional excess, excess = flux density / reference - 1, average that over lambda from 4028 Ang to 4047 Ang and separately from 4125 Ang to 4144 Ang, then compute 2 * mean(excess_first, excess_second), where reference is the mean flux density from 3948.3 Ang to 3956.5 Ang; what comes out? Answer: -0.523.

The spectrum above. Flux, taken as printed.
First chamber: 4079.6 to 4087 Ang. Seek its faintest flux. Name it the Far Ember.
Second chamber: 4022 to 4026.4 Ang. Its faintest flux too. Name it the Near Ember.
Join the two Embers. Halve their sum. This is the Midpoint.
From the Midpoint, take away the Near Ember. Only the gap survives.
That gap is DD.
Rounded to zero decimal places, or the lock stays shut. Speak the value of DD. 6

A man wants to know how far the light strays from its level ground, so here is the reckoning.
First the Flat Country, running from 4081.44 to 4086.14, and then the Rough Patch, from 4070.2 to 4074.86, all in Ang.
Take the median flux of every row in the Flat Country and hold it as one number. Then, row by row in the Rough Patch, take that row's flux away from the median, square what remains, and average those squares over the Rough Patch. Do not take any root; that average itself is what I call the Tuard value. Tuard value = 38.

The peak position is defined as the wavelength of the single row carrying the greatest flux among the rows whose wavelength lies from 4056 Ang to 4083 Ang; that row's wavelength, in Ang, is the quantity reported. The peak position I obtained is 4062.22 Ang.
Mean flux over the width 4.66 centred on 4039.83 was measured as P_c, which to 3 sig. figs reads 242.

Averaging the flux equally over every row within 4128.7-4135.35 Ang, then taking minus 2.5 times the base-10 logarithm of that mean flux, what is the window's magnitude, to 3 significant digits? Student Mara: -5.94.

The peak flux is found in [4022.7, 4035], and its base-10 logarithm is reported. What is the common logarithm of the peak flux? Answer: 2.401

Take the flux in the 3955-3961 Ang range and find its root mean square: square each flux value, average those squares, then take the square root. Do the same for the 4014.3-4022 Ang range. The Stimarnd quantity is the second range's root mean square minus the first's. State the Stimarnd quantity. -53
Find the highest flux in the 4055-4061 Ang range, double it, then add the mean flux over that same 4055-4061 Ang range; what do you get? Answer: 794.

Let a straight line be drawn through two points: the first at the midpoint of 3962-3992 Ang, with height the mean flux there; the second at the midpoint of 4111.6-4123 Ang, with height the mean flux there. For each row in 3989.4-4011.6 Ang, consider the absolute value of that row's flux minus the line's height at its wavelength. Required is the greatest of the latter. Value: 16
